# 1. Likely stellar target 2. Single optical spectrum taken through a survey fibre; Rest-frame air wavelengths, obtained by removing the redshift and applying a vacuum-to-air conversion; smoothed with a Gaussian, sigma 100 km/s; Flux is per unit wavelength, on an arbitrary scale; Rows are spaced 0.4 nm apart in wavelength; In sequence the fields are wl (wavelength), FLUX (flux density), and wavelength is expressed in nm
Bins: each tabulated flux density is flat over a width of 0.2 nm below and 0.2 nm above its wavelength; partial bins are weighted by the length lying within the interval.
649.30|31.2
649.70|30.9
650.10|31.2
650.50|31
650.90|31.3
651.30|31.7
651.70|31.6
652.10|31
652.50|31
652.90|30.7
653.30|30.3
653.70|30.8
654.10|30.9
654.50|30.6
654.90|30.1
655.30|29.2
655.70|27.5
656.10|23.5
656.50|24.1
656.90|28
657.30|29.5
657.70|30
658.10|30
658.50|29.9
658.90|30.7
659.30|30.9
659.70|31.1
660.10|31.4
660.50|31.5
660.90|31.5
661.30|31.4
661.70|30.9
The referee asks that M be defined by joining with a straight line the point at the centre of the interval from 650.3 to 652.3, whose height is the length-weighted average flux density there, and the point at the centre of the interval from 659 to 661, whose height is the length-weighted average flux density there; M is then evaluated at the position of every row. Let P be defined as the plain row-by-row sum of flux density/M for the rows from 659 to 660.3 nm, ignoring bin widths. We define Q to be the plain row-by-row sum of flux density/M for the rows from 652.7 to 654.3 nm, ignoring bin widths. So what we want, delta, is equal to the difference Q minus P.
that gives 1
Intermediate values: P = 3.0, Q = 3.9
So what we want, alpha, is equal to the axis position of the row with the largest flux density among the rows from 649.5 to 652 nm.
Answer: 651.30 nm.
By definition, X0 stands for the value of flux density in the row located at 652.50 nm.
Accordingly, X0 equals 31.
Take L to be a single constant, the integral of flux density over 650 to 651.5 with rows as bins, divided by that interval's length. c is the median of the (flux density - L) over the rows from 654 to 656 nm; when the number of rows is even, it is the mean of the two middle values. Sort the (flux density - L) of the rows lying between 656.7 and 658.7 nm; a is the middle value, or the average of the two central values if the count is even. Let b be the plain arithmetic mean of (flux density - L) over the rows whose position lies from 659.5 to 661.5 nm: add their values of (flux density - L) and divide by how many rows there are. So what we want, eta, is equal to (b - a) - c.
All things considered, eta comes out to 2.7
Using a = -1.4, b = 0.1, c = -1.21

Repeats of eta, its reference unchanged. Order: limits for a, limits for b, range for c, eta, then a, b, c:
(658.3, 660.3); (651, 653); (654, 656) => 1.5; -0.4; -0.1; -1.21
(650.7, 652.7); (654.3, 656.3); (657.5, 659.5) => -1.8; 0.0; -3.1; -1.31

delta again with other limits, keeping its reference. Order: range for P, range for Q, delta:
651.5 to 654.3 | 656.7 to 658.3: -3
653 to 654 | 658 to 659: 1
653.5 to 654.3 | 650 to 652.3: 4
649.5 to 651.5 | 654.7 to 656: -2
